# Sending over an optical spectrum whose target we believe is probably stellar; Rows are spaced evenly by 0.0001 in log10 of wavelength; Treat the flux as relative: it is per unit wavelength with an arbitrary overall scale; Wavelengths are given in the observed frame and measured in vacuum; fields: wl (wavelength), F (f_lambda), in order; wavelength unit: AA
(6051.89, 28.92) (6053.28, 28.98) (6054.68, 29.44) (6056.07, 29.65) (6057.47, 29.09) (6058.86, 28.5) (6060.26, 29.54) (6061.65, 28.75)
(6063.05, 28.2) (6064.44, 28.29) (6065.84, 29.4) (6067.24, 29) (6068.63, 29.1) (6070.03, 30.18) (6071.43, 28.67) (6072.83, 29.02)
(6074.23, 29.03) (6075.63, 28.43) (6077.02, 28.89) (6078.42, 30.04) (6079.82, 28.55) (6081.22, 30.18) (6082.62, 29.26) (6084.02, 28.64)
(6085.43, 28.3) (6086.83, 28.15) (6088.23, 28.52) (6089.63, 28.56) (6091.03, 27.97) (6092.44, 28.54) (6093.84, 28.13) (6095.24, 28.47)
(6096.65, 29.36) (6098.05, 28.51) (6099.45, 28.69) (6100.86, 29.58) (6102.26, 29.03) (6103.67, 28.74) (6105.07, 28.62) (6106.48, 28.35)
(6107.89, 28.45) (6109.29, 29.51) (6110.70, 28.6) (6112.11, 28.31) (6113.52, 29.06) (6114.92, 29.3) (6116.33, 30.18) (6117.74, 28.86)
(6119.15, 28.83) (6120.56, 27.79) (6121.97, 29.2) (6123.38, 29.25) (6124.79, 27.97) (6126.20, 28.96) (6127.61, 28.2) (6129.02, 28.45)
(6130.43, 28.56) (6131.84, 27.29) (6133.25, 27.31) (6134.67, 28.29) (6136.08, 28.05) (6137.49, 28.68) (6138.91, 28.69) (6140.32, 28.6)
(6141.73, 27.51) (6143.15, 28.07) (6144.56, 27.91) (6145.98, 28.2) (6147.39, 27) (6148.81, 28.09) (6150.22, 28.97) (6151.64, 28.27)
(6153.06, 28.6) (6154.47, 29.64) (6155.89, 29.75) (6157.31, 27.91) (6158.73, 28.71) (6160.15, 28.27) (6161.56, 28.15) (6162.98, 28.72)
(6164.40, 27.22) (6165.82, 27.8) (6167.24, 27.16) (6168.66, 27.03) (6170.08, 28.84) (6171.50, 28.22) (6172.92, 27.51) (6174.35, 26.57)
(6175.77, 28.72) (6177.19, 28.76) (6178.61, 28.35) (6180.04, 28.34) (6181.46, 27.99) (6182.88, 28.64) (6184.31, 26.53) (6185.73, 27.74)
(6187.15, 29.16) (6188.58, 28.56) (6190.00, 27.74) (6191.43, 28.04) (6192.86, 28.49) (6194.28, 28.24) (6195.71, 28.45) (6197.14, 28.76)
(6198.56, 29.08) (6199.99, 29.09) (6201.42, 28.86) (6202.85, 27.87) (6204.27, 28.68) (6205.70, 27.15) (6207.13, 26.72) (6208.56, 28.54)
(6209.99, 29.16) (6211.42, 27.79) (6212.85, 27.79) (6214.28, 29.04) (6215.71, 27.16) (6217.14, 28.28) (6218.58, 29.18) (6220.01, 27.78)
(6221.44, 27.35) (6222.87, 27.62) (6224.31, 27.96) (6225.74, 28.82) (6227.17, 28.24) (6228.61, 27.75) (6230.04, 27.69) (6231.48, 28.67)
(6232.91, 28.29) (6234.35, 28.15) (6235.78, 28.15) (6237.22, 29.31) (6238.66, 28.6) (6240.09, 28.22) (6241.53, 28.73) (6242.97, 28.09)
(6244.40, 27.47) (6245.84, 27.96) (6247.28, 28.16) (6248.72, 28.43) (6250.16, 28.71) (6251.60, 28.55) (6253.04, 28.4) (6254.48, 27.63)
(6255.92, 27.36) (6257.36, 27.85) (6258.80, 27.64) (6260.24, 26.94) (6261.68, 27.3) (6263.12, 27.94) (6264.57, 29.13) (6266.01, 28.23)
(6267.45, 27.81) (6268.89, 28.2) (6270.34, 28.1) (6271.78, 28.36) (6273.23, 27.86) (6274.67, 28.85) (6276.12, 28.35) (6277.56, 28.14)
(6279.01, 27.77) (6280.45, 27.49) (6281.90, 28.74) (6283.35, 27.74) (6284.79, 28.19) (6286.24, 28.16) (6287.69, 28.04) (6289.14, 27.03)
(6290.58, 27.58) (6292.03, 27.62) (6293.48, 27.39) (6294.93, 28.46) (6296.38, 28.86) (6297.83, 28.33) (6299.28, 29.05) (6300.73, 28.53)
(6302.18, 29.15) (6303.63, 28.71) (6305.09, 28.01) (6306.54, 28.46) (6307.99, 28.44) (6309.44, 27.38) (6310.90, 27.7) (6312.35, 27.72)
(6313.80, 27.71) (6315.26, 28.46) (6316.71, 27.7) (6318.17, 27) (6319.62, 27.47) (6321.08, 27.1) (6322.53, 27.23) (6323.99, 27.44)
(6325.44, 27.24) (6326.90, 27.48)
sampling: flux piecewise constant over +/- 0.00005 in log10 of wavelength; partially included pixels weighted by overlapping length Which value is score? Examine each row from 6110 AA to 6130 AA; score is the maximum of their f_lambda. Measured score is 30.18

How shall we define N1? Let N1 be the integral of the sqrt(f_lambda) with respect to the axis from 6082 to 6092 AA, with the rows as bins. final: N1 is 53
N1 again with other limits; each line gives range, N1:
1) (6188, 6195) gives 37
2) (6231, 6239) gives 43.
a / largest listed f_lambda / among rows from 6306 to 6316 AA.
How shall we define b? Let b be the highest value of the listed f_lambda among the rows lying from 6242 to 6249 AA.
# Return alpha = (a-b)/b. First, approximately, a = 28.46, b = 28.43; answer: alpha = 0.001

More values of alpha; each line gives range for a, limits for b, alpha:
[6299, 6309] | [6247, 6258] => 0.015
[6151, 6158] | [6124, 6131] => 0.027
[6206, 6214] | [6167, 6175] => 0.011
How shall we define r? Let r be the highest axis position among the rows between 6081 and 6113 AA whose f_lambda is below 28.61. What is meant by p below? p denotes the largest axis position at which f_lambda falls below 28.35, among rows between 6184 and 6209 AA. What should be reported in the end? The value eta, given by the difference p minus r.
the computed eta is 95.0 AA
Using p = 6207.13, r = 6112.11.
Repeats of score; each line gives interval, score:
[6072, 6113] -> 30.18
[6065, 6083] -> 30.18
